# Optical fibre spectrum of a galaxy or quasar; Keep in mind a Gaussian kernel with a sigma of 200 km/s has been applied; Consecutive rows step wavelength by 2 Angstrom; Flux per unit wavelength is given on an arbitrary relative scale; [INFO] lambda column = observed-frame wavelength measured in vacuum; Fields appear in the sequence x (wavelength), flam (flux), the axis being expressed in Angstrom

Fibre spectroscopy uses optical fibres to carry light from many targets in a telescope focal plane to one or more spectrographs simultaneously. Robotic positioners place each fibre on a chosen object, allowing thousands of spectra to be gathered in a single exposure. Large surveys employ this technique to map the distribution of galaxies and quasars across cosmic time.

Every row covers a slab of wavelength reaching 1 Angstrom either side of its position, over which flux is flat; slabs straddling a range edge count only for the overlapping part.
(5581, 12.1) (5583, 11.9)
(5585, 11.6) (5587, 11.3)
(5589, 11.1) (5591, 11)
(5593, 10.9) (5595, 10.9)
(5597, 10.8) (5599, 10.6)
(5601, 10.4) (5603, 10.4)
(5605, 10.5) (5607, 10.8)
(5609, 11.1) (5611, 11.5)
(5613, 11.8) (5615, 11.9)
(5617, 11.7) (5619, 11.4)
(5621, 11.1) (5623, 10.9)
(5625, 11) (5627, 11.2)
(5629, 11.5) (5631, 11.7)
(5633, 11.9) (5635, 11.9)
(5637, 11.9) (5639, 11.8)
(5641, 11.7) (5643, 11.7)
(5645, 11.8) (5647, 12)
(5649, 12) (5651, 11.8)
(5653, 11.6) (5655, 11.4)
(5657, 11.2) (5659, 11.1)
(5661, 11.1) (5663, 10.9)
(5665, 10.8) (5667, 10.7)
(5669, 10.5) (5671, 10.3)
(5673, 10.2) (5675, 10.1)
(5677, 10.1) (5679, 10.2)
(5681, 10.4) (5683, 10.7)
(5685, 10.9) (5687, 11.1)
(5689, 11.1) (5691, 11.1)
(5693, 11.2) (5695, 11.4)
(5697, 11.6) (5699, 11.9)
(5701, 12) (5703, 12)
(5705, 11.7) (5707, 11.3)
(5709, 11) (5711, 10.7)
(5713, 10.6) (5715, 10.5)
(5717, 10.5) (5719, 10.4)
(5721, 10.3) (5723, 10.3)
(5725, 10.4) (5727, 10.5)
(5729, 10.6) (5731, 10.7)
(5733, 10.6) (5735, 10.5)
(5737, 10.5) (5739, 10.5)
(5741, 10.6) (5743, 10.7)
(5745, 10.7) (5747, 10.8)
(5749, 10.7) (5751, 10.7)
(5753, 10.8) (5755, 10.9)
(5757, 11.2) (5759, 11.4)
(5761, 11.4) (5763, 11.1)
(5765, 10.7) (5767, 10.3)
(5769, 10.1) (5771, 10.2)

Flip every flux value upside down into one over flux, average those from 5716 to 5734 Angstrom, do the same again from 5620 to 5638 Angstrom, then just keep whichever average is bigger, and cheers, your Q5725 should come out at 0.0955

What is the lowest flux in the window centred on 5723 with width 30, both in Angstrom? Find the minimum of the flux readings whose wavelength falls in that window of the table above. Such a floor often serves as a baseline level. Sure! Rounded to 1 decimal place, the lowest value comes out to 10.3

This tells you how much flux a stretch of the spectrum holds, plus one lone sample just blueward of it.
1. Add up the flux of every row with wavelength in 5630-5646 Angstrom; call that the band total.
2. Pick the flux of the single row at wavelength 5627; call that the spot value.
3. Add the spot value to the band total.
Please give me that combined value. 106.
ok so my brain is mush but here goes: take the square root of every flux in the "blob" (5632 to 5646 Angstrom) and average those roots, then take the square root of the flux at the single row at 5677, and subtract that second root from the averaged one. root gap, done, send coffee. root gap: 0.3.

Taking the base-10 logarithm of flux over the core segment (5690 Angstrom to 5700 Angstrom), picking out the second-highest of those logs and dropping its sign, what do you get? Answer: 1.06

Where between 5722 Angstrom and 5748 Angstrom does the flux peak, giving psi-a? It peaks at 5747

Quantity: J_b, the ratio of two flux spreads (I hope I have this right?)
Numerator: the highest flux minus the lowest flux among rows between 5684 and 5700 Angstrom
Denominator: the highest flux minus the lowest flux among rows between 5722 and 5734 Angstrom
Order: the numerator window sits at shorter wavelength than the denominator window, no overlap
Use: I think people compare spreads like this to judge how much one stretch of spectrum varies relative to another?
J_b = 2.5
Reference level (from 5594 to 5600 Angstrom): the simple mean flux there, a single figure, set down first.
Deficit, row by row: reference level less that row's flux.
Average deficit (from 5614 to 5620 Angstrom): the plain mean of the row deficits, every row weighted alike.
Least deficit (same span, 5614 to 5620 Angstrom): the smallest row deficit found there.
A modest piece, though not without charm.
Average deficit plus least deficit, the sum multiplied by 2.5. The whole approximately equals -5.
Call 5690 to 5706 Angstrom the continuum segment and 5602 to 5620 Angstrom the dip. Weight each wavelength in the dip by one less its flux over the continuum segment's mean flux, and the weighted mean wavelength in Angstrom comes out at 5604.8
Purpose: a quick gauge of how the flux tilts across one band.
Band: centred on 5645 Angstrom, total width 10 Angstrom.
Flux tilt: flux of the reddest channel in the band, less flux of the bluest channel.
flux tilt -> 0.3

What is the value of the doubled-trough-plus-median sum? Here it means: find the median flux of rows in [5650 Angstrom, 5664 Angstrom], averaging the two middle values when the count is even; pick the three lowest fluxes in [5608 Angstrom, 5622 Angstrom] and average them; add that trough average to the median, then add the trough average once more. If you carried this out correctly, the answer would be 33.6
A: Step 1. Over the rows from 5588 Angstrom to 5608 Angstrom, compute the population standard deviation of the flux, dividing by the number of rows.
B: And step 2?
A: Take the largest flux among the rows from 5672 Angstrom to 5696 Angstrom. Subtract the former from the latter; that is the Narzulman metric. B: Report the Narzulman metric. 11.2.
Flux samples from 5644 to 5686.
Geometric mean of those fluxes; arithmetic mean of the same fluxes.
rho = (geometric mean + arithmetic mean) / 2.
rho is 10.9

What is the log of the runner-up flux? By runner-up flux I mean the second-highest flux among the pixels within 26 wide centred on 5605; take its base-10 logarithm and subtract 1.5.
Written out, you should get -0.428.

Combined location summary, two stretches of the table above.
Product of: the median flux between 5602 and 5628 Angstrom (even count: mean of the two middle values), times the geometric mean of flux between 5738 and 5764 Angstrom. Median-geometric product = 121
